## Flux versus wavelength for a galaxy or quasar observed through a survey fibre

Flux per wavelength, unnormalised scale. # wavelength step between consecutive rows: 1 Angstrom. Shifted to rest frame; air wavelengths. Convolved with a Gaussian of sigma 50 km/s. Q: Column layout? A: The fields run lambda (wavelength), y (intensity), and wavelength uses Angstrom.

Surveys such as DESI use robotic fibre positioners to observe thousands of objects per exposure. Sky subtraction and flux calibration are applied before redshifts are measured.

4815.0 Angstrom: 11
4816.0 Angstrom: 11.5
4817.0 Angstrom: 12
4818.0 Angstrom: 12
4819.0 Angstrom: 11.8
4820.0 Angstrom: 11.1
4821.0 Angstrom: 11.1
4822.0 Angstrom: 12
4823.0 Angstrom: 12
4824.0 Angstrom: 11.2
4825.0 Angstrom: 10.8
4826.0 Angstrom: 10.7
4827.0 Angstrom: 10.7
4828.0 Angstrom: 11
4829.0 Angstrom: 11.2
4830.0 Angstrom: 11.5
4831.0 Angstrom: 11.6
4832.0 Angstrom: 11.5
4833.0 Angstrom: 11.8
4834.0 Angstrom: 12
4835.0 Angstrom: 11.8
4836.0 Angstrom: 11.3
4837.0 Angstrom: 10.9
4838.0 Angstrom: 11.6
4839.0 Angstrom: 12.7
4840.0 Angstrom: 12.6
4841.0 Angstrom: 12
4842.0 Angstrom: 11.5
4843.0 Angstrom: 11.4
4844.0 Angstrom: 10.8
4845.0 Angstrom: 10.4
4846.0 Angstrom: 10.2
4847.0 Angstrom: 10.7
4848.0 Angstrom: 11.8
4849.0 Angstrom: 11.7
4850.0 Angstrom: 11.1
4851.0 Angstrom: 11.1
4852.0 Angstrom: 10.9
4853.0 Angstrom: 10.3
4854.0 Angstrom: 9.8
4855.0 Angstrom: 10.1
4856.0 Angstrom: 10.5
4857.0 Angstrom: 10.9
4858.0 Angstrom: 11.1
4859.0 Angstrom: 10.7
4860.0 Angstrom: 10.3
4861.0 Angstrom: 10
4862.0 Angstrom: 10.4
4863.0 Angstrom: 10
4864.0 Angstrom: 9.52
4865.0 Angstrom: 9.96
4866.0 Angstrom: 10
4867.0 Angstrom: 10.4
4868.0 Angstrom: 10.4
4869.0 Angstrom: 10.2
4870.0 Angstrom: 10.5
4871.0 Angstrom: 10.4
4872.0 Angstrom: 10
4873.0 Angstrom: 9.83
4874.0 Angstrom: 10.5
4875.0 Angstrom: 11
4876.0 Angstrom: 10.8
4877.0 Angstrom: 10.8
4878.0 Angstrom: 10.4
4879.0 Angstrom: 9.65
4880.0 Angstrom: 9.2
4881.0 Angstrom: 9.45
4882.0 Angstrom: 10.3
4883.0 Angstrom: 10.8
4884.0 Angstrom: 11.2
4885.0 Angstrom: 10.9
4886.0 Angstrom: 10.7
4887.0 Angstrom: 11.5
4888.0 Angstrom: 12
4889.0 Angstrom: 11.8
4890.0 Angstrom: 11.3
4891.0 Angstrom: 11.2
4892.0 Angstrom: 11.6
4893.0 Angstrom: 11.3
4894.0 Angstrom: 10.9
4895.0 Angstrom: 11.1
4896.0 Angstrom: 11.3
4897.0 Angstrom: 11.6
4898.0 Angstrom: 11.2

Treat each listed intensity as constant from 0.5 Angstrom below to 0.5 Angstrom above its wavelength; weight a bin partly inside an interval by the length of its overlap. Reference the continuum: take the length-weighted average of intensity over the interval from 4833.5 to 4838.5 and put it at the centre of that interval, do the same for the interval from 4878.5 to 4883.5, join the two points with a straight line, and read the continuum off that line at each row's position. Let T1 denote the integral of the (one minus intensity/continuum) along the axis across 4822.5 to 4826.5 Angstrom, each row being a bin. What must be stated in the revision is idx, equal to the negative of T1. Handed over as -0.26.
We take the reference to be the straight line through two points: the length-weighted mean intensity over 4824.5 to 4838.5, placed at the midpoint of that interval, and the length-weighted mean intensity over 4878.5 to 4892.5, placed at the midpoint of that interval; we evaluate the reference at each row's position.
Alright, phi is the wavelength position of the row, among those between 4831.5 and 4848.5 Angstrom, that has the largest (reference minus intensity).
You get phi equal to 4846.0 Angstrom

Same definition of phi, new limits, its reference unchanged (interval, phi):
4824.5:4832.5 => 4826.0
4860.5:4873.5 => 4864.0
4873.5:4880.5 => 4880.0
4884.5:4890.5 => 4886.0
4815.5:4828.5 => 4826.0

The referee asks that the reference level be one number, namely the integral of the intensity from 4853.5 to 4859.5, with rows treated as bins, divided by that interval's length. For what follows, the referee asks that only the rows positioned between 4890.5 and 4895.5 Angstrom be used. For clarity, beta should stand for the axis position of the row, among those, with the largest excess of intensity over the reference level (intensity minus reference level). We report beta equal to 4892.0 Angstrom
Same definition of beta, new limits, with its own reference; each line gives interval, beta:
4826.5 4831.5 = 4831.0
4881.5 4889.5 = 4888.0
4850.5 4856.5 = 4851.0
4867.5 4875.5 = 4875.0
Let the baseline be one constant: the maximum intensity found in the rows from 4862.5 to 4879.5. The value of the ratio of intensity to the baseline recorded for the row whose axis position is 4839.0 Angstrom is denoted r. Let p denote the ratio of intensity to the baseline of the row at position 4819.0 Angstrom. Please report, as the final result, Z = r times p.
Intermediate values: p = 1.07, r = 1.15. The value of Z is 1.24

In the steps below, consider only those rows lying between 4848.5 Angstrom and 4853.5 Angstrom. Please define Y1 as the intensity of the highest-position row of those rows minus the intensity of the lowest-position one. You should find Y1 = -1.4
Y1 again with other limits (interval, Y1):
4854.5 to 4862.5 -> 0.3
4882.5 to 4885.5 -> 0.1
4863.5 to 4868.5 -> 0.9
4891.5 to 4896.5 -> -0.3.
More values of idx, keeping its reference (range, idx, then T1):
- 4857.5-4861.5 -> -0.05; 0.05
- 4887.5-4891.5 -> 0.84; -0.84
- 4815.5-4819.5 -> -0.12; 0.12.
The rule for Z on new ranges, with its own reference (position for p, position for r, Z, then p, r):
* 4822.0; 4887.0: 1.14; 1.09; 1.05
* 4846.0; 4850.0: 0.94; 0.93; 1.01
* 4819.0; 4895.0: 1.08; 1.07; 1.01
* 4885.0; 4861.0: 0.90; 0.99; 0.91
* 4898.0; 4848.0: 1.09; 1.02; 1.07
